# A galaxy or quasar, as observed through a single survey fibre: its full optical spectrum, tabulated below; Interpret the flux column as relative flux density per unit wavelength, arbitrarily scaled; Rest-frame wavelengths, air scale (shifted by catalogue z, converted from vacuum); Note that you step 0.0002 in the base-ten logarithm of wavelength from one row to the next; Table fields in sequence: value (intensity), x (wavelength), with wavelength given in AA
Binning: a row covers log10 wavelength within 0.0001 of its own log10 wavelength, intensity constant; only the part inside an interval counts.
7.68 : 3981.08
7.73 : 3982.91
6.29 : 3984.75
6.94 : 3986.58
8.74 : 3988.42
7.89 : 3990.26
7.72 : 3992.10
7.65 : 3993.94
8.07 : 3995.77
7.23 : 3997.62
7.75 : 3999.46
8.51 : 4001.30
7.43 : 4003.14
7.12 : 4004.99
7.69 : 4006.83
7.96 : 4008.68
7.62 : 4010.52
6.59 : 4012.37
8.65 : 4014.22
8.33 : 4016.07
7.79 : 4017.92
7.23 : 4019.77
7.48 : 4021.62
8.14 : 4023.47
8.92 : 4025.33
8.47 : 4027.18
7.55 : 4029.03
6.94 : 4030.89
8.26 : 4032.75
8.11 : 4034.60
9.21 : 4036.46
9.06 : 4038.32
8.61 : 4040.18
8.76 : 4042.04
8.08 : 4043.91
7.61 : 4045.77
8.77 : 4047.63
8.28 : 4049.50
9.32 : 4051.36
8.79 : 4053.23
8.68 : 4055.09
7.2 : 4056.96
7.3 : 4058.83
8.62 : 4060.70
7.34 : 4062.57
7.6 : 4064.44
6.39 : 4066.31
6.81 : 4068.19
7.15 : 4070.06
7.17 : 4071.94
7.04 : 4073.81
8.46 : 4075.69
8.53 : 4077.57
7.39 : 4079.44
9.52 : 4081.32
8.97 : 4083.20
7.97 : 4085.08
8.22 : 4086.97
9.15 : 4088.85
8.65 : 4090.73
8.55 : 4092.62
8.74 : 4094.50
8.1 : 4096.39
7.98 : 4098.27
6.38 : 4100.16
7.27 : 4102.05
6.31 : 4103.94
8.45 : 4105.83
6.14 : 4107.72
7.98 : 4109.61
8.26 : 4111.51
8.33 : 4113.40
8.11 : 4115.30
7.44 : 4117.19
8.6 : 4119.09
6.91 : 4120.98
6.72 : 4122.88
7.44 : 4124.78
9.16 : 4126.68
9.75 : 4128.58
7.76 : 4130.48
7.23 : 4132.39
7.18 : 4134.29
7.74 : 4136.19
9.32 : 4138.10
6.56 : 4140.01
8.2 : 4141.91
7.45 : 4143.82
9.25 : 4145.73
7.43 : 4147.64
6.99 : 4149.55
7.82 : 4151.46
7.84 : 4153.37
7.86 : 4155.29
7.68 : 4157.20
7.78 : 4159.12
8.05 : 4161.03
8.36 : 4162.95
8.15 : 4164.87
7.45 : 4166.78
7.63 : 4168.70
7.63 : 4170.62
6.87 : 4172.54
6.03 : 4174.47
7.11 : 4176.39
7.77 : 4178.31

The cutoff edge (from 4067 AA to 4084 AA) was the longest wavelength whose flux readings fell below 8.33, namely 4079.44 AA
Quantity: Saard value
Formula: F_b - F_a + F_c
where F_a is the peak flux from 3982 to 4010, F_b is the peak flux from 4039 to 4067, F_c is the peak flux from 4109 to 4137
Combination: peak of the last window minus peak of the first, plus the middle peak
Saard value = 10.3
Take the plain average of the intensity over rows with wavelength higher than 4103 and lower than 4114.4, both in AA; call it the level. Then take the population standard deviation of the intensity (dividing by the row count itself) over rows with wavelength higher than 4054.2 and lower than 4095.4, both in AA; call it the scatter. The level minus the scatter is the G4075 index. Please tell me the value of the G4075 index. 6.7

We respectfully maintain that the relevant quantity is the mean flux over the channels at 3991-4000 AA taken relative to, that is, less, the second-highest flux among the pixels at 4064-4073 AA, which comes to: 0.5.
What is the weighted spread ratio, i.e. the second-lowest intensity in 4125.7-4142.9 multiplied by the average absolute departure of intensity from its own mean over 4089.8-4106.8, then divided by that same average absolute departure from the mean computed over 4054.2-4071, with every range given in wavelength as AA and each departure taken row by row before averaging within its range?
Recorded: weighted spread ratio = 10.0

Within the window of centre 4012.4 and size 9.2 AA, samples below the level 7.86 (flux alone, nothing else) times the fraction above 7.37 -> 1.6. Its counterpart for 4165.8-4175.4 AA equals 3.0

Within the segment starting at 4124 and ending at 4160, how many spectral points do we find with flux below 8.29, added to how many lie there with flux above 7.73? 26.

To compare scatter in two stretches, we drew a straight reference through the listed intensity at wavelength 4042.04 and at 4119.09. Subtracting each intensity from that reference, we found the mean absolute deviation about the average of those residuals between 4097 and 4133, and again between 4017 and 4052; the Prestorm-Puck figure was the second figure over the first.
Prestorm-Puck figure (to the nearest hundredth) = 0.72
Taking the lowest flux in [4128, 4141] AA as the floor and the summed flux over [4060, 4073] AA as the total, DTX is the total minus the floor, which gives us 44.5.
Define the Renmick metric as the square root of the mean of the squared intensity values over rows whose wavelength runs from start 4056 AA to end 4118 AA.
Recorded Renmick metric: 7.85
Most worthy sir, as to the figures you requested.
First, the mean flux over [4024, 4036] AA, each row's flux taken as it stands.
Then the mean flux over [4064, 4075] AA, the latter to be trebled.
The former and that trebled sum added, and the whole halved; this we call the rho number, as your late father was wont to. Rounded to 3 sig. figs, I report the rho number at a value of 14.6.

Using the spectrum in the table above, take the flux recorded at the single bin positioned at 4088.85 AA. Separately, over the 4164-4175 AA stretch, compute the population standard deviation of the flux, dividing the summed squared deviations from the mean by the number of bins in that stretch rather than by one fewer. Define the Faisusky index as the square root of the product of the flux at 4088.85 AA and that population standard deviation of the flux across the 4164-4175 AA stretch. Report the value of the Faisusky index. 2.49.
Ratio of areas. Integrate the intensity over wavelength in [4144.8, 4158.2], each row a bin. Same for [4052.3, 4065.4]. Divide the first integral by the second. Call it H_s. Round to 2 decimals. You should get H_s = 1.01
